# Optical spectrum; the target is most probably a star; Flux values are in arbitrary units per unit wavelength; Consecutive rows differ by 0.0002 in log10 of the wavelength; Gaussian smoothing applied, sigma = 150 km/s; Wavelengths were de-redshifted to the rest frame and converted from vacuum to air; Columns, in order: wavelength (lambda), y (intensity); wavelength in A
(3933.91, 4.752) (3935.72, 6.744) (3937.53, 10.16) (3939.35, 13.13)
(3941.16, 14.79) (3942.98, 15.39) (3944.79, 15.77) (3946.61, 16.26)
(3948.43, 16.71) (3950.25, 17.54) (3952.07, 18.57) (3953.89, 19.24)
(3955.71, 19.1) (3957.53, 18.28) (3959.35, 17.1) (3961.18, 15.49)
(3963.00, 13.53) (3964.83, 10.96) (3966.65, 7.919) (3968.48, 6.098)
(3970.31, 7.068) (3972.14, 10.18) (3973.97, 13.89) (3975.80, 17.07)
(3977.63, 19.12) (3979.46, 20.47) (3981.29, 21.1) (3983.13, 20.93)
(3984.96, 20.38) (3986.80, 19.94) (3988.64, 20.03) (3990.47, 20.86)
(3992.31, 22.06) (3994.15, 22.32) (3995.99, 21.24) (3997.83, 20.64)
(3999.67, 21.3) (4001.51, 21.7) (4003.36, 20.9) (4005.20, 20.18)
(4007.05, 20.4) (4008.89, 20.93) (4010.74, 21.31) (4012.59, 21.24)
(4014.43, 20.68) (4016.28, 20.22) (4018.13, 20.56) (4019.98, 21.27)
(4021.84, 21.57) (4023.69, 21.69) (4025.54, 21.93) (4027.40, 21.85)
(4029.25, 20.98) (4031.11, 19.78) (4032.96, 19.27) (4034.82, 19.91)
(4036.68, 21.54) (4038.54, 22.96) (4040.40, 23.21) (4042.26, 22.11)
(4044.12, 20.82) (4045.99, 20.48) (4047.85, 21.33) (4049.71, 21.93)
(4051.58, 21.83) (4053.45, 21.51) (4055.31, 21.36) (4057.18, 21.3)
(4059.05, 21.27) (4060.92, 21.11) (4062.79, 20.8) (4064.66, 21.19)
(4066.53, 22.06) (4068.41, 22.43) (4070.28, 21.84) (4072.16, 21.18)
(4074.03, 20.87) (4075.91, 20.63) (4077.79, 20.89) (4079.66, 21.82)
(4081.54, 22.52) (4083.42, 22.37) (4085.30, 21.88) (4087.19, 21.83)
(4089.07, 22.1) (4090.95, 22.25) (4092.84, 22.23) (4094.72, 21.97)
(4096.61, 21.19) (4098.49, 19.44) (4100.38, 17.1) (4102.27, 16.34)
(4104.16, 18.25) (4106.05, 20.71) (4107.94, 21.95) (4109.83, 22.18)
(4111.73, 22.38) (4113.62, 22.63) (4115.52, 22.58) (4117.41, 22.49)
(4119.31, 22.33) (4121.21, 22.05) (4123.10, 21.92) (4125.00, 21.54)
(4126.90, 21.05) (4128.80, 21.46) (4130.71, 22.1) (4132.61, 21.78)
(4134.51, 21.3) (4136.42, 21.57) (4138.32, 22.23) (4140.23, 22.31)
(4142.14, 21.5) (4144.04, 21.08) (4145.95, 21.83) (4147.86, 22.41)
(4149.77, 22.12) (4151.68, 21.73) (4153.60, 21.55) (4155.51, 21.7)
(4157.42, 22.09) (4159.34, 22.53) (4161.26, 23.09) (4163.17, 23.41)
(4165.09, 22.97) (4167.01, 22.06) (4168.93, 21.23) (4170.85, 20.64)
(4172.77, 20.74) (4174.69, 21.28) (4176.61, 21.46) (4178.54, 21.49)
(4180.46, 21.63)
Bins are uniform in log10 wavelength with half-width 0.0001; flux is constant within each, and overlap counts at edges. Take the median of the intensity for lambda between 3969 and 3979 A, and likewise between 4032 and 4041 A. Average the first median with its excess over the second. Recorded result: 3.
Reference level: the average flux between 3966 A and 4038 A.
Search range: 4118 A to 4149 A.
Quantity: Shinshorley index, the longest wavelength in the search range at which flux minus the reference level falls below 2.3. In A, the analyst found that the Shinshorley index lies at 4144.04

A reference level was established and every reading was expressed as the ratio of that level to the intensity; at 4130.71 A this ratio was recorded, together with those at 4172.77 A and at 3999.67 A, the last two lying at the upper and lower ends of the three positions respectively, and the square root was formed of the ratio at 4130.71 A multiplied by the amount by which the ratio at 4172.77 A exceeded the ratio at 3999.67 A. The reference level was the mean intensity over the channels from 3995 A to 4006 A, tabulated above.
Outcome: 0.16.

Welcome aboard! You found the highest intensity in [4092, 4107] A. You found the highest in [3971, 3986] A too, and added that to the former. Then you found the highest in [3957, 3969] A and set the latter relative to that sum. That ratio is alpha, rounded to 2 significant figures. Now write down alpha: 0.42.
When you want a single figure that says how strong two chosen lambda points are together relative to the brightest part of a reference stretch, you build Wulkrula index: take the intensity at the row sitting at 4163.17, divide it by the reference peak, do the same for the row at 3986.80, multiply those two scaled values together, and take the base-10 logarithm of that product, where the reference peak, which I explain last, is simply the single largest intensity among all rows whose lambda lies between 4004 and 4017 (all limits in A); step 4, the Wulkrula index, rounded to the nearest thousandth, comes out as 0.012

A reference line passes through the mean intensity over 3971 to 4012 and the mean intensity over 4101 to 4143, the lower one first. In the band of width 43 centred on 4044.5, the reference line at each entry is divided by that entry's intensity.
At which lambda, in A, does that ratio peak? 4032.96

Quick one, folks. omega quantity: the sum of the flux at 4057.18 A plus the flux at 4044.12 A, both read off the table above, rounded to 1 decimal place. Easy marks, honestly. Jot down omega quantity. 42.1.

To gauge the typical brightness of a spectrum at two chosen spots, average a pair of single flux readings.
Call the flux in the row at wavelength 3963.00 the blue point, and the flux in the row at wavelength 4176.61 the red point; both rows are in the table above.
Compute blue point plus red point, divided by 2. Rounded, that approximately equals 17.5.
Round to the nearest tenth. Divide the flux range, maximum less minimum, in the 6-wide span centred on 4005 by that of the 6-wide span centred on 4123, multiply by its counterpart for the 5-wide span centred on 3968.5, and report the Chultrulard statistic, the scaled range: 2.6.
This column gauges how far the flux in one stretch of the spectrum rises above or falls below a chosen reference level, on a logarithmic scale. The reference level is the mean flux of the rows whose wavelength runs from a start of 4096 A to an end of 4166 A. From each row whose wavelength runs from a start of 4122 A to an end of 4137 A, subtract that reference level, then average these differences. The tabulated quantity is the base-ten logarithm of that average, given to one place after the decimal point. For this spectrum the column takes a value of -1.3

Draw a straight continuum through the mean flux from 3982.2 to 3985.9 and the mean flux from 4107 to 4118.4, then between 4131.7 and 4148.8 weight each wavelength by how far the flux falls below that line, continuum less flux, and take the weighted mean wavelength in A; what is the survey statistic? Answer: 4140.0 A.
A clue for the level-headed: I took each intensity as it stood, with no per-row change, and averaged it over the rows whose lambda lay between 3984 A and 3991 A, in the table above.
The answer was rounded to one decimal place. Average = 20.3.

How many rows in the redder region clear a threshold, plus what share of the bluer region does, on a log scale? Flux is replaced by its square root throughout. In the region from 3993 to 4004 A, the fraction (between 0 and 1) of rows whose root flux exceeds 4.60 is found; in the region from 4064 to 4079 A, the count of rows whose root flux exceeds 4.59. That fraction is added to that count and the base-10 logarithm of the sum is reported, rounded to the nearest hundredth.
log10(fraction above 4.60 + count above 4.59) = 0.75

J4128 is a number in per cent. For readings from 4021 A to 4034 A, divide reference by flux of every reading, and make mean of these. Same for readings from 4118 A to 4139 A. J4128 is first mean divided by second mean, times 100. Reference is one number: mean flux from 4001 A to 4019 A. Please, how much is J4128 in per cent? 104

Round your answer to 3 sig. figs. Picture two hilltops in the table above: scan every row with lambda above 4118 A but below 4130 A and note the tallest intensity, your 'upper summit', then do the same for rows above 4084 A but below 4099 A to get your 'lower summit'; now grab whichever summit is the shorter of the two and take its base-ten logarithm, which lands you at 1.35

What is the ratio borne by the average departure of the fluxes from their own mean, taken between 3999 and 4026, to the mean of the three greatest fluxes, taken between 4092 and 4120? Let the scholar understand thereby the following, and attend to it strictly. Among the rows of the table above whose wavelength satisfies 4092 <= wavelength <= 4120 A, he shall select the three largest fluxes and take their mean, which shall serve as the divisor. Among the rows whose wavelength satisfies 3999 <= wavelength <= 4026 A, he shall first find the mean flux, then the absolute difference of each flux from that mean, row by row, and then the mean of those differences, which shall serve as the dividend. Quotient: 0.021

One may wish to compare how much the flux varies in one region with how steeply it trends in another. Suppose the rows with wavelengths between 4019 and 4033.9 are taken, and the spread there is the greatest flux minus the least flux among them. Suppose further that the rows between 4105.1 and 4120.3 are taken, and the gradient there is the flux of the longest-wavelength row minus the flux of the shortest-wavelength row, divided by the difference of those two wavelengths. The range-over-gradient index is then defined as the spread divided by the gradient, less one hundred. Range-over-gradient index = -78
